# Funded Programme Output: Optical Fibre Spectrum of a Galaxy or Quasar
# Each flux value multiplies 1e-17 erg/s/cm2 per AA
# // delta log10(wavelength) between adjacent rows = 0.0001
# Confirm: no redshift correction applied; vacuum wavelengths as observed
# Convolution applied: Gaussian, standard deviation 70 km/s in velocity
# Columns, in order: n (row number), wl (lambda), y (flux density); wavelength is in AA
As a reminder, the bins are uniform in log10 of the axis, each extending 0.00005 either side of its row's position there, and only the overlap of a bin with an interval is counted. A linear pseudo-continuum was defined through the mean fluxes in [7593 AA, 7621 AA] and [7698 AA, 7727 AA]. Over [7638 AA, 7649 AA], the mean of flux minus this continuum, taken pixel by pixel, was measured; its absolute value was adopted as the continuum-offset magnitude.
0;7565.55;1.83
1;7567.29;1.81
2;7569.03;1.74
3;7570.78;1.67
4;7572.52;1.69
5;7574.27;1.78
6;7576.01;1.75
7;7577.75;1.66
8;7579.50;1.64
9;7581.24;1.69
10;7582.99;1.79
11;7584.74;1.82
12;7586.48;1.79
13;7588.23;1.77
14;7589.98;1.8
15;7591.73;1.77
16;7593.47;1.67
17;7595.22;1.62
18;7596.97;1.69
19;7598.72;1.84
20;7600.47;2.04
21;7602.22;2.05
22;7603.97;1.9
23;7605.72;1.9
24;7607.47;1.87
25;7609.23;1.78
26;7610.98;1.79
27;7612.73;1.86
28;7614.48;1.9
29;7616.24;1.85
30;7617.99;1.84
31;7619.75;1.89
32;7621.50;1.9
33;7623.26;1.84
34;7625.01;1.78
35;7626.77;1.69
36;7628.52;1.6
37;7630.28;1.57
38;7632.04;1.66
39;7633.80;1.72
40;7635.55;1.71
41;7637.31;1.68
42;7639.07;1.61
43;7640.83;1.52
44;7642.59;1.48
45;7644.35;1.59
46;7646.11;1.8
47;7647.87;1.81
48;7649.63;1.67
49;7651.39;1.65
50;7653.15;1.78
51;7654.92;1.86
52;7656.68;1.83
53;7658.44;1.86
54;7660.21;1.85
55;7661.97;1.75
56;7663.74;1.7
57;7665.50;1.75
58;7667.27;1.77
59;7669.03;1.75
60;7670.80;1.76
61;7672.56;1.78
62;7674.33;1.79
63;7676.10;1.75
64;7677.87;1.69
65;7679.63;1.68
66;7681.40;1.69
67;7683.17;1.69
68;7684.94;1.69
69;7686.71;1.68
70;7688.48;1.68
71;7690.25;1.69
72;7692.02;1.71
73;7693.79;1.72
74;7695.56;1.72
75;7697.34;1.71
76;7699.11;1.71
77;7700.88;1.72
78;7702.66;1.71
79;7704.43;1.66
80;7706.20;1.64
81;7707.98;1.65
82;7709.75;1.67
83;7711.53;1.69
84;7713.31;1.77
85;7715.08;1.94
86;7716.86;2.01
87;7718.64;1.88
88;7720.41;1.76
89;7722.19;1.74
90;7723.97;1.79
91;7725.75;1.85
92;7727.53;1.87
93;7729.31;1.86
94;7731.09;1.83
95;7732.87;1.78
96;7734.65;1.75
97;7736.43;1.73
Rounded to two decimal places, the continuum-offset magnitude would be 0.18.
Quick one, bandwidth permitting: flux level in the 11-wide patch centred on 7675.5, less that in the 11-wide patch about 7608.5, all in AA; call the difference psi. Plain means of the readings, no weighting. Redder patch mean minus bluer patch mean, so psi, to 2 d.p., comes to -0.11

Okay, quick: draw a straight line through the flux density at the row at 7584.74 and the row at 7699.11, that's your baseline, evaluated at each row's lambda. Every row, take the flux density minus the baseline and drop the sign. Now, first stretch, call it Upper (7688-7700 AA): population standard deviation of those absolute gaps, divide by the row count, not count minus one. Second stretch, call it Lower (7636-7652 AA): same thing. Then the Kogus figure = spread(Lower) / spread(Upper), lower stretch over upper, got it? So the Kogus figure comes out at 5.6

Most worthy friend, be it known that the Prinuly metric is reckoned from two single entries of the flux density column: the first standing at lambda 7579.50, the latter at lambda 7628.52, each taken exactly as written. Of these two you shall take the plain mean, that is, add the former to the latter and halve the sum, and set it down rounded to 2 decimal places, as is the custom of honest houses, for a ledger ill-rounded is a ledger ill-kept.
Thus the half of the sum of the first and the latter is 1.62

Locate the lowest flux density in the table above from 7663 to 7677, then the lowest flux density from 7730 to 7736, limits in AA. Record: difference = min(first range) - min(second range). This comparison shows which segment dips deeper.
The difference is -0.050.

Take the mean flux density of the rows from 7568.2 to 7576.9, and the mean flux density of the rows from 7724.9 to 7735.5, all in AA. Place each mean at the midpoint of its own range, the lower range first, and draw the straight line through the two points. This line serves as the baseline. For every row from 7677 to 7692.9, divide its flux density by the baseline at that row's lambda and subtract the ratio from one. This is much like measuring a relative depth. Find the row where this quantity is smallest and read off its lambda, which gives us 7692.02 AA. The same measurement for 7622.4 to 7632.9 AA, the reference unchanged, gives 7623.26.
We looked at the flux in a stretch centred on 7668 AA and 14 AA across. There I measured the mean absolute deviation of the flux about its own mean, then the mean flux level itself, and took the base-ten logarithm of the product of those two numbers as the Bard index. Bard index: -1.48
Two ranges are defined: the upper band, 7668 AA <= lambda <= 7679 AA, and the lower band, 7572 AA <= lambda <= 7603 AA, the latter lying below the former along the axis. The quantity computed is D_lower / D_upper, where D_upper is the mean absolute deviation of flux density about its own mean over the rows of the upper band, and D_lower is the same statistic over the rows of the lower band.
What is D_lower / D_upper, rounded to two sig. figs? 3.6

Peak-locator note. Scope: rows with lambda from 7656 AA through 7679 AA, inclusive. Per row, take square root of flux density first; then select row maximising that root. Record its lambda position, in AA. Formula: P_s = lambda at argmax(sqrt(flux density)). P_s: 7658.44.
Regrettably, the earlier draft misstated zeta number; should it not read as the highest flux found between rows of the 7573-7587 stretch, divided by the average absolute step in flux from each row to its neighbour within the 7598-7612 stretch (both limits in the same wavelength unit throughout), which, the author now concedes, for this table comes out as 26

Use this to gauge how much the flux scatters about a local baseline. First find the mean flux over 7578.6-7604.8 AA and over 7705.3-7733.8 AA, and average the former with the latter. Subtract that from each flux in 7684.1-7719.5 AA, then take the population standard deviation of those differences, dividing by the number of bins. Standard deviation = 0.095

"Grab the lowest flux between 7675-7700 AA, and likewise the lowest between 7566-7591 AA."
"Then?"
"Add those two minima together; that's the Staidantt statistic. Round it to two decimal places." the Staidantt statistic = 3.32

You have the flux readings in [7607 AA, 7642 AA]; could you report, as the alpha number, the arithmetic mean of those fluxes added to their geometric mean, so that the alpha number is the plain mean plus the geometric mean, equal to 3.50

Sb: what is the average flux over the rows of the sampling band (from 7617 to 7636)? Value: 1.75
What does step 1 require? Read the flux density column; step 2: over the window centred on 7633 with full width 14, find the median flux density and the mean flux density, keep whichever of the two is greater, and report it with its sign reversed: -1.67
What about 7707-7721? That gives -1.80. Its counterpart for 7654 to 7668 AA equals -1.80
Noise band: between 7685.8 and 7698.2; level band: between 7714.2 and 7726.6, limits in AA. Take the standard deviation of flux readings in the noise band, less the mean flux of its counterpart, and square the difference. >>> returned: 3.37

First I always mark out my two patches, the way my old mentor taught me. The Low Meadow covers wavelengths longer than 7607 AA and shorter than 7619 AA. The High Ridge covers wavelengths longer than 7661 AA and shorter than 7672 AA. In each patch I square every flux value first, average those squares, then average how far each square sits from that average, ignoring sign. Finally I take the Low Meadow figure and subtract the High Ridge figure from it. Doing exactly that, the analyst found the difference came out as 0.07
